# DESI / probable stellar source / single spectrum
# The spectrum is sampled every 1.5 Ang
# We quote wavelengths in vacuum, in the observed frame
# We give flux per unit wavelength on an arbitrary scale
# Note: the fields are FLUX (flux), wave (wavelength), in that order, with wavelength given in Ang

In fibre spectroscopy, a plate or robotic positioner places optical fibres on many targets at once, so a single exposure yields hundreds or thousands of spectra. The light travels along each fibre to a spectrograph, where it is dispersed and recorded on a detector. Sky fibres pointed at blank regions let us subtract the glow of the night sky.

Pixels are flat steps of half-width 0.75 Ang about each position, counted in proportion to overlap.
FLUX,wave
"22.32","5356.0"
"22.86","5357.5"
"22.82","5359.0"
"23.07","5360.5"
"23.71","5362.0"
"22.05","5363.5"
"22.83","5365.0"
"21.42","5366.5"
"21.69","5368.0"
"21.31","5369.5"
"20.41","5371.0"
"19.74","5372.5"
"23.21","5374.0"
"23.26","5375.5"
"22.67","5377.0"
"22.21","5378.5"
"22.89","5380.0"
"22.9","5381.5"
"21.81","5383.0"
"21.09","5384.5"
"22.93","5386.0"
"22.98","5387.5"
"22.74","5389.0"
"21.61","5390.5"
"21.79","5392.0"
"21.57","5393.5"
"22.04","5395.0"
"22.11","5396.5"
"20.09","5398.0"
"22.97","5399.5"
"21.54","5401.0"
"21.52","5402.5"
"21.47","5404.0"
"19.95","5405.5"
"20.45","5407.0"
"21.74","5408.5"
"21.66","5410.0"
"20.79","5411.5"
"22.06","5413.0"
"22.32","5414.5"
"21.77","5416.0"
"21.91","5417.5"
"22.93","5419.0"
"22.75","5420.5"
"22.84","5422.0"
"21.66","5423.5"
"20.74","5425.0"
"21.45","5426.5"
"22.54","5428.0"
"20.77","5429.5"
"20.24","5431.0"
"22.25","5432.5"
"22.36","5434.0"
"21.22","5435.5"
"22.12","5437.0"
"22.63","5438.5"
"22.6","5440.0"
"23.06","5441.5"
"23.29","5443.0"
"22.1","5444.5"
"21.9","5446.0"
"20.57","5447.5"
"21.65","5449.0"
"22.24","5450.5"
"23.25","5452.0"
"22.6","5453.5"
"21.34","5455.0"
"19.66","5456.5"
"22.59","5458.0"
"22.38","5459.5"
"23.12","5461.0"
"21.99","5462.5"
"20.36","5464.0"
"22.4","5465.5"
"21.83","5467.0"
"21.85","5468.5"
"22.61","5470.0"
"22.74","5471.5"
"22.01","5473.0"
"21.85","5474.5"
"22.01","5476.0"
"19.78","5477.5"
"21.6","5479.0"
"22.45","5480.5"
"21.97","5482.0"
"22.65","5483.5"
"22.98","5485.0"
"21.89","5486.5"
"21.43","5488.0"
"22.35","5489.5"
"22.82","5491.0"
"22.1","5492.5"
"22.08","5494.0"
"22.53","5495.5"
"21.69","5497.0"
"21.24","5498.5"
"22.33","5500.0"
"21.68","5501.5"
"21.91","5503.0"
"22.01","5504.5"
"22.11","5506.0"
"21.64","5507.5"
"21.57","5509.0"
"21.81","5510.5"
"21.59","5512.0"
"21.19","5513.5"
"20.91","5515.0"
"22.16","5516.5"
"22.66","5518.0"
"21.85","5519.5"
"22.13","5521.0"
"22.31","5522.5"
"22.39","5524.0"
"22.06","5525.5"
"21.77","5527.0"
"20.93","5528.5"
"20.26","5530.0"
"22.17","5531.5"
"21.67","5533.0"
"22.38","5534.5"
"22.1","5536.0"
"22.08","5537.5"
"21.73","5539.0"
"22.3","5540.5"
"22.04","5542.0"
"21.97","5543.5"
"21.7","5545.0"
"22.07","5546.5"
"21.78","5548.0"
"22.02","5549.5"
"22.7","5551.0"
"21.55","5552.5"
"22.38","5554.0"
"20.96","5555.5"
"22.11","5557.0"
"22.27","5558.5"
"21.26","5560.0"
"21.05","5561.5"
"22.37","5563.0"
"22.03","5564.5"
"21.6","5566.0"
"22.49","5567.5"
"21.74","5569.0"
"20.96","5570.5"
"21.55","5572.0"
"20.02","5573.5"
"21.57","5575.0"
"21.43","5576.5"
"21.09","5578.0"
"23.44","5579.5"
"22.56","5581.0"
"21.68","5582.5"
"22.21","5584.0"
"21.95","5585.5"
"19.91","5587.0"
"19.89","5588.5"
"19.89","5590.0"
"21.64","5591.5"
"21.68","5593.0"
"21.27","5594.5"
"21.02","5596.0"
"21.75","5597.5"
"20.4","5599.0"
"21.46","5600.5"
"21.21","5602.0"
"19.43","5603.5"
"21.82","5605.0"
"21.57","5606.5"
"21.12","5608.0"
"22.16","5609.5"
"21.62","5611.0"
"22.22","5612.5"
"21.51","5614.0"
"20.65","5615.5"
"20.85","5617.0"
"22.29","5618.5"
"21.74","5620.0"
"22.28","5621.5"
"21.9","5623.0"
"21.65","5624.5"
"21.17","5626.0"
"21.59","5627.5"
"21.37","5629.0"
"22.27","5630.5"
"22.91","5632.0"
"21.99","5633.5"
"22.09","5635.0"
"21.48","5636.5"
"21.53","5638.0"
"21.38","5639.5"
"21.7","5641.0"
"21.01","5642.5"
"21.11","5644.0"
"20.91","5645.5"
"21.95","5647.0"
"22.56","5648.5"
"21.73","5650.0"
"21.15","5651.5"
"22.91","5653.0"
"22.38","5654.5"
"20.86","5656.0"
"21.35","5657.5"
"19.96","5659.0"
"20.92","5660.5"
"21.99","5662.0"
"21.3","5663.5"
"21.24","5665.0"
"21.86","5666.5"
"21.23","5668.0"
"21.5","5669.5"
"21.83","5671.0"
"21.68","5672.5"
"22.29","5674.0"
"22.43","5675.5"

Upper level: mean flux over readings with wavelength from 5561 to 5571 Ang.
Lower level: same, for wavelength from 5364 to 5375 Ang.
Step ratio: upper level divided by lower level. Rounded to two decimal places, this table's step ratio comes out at 1.01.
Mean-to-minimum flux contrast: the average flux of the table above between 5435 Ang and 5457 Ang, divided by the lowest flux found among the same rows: 1.12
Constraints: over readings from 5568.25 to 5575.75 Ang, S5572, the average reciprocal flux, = 0.0473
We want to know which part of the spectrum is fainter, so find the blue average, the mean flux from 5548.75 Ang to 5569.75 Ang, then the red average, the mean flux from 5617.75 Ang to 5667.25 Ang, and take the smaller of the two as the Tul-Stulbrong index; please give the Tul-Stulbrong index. 21.7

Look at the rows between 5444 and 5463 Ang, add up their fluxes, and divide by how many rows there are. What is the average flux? 22.0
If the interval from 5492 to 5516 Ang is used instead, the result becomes 21.8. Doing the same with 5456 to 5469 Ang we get 21.8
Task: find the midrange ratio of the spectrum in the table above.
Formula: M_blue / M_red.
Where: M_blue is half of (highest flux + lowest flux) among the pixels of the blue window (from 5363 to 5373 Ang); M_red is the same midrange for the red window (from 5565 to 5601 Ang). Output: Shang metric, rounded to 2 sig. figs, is 0.98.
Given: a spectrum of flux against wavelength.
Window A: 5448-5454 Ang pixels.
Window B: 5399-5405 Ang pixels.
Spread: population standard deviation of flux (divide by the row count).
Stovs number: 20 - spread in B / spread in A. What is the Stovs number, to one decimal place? 18.9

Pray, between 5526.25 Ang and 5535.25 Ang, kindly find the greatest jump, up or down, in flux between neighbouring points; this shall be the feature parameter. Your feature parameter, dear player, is 1.9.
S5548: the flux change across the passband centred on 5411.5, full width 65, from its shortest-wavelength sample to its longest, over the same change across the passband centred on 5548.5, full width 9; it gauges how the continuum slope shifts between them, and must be -2.7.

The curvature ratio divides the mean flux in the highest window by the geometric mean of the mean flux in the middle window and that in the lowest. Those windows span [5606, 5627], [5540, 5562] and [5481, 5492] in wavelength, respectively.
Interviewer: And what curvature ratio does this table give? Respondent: 0.98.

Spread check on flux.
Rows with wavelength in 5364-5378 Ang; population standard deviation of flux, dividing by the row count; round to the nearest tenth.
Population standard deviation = 1.2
